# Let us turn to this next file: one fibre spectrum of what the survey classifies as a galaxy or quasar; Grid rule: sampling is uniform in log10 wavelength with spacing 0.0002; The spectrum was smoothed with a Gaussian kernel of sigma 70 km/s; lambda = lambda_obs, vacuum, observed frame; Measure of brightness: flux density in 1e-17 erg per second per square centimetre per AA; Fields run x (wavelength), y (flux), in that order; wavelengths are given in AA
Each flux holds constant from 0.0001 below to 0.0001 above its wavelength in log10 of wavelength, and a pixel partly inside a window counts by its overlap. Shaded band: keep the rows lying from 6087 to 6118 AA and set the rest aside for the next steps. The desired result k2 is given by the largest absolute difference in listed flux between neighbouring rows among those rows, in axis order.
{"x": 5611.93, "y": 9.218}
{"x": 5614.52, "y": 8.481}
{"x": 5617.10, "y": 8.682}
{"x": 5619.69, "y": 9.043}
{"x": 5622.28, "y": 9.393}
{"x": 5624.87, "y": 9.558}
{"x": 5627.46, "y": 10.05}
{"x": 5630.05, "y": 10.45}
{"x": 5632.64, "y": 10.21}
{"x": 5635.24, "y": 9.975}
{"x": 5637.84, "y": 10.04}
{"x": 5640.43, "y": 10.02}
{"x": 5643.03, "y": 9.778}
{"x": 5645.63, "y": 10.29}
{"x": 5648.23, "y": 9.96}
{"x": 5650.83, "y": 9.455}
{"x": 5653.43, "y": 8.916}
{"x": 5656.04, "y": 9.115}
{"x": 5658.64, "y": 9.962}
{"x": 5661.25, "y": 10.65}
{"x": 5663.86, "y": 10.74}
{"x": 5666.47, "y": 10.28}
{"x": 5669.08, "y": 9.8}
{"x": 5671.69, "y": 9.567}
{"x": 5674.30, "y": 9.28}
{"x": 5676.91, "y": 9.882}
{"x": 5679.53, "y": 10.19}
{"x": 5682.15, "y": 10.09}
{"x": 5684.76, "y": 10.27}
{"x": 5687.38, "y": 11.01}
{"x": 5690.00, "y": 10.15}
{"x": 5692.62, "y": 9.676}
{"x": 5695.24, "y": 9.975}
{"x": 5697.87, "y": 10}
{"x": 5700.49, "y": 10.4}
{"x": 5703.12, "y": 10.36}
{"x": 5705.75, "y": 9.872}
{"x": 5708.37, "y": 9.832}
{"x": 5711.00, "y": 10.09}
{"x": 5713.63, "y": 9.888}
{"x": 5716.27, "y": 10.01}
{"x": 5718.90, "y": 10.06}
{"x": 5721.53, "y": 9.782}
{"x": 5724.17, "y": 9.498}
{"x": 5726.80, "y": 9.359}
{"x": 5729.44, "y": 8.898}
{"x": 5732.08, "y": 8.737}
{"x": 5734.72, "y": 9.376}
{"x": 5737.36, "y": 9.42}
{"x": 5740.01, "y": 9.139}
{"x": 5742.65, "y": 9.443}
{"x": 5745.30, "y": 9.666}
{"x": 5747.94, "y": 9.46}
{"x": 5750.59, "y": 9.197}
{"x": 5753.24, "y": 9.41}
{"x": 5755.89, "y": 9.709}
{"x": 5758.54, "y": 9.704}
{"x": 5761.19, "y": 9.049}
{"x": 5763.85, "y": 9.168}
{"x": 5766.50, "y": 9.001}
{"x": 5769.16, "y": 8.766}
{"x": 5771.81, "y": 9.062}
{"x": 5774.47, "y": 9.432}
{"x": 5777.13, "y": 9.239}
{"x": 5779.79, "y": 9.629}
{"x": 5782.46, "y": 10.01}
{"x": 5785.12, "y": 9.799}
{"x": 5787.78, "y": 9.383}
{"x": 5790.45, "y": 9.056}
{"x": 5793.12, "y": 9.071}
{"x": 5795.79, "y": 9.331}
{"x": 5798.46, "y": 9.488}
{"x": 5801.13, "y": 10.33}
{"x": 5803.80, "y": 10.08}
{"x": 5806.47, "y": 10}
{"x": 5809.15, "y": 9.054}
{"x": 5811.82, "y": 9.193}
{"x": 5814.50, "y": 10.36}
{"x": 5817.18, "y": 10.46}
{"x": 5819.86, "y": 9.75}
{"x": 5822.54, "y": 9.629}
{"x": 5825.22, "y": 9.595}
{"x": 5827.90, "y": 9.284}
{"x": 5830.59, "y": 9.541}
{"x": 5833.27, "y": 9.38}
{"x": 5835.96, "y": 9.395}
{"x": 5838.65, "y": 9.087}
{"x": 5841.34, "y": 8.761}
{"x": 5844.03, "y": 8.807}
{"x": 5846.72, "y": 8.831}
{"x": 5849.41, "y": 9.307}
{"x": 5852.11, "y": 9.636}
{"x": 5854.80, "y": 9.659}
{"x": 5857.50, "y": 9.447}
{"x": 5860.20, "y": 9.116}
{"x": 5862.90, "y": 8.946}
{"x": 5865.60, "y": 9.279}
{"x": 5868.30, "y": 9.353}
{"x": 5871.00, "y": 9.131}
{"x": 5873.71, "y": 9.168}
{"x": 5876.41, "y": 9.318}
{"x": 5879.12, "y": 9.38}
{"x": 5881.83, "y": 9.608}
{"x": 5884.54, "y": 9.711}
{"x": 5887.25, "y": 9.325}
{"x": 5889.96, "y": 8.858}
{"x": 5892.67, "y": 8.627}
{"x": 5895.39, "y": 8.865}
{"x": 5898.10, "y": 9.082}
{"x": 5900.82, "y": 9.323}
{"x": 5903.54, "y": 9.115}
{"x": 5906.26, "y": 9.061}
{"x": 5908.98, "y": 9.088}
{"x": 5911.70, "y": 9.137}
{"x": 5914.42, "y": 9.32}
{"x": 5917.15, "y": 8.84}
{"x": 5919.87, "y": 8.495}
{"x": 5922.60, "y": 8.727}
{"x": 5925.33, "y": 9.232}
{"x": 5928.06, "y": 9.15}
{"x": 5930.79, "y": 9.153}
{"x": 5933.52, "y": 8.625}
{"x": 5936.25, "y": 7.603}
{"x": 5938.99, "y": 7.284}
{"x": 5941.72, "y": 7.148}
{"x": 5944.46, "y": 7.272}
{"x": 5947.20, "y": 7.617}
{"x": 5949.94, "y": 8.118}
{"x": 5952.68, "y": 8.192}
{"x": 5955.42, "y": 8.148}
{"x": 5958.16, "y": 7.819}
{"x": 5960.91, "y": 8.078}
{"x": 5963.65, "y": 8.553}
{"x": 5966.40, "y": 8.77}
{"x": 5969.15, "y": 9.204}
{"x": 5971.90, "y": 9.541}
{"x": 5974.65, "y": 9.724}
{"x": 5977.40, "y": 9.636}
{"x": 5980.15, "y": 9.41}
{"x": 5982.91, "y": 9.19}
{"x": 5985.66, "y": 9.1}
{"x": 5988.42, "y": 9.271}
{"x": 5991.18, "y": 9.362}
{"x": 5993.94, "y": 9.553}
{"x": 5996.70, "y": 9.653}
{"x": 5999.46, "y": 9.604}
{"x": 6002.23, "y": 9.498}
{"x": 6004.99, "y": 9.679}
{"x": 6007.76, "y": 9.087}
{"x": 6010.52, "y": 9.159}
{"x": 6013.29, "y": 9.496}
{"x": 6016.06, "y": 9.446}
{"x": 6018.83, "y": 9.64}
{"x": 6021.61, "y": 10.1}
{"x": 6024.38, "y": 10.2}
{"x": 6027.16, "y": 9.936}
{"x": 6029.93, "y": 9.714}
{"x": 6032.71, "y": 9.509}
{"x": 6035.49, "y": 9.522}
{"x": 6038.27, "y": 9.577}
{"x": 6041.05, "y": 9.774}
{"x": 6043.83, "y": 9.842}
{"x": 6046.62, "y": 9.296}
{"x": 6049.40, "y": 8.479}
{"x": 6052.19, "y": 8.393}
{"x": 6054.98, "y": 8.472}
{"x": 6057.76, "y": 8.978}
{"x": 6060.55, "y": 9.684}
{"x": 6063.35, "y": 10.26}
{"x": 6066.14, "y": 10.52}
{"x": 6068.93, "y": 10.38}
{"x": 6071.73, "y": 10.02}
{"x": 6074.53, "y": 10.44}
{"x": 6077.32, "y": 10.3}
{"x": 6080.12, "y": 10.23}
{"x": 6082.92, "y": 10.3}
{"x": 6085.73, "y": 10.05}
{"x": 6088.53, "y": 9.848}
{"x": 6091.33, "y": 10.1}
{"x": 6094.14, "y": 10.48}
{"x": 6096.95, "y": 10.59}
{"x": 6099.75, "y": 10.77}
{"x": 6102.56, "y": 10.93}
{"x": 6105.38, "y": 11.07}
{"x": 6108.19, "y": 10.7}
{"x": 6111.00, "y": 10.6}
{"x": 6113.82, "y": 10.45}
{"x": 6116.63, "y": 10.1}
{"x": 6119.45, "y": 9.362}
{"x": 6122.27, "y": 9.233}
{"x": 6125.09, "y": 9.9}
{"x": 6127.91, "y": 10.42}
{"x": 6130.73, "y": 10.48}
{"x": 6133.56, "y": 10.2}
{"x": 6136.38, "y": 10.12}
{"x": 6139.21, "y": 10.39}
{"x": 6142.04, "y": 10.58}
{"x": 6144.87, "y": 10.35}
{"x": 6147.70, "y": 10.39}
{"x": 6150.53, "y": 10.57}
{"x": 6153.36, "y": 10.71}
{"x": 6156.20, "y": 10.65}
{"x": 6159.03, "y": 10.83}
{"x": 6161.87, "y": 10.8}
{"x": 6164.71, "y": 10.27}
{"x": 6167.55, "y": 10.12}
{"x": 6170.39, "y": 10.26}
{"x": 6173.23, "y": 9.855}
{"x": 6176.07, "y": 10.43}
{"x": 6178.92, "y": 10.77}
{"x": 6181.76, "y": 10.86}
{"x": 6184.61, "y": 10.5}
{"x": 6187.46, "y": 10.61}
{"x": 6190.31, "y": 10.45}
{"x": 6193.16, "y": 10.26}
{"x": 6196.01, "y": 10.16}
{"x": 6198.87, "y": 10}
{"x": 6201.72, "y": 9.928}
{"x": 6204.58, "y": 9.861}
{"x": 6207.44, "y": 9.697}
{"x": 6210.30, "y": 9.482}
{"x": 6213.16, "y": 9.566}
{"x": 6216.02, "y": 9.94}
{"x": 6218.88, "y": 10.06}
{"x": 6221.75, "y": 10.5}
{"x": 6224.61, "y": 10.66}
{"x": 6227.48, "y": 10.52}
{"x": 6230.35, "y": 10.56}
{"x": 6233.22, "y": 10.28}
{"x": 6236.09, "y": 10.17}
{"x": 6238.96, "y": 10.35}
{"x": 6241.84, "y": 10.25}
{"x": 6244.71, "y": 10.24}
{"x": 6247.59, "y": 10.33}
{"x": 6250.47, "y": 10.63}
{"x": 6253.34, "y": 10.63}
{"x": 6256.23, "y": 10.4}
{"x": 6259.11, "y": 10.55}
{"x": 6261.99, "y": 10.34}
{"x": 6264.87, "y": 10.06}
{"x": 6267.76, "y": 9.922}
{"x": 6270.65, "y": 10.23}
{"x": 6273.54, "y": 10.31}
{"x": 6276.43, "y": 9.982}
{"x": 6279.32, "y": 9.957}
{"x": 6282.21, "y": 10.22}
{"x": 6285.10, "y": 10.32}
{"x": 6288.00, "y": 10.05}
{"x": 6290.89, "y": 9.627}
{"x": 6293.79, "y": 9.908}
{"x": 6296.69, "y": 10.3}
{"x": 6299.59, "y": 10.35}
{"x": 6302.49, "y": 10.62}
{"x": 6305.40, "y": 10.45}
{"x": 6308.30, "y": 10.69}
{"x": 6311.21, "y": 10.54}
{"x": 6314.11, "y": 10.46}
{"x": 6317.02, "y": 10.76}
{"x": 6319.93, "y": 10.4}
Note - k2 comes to 0.38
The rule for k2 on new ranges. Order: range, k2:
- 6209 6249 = 0.44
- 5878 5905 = 0.47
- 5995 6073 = 0.82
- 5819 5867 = 0.48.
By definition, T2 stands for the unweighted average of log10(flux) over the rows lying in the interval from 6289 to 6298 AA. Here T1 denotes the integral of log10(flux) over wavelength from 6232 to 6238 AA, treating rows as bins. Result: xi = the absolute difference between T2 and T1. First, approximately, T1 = 6.1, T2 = 1.00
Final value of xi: 5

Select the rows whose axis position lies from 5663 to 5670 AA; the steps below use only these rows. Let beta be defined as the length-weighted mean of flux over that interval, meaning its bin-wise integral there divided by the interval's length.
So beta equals 10.3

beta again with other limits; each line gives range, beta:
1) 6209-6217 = 9.7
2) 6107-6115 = 10.6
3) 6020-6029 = 10.0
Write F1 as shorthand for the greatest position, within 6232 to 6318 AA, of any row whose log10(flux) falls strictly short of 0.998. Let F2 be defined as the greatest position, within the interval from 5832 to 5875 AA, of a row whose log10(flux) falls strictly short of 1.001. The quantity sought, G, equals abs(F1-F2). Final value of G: 420.1 AA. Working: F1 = 6293.79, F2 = 5873.71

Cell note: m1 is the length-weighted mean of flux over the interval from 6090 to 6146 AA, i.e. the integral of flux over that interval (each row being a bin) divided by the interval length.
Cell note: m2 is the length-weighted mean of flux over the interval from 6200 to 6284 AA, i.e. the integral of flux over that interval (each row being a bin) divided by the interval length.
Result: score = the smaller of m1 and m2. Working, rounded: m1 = 10.3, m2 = 10.2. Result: 10.2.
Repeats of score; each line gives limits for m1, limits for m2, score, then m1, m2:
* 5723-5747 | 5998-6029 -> 9.3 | 9.3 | 9.6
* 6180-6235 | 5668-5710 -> 10.0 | 10.2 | 10.0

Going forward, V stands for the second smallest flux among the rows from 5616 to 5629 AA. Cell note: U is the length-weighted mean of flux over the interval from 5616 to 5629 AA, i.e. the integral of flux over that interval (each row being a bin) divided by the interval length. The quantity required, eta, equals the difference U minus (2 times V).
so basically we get -8.7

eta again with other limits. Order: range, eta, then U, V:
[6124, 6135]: -10.1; 10.3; 10.2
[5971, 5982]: -9.5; 9.6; 9.541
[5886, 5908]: -8.7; 9.0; 8.858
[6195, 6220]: -9.3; 9.8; 9.566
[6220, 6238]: -10.1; 10.4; 10.28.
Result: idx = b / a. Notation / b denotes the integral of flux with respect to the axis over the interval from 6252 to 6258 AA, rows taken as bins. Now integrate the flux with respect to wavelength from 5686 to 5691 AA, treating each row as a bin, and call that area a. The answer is 1.19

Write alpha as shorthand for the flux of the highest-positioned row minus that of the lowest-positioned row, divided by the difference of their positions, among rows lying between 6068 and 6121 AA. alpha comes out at -0.020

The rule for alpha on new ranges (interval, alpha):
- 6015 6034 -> 0.004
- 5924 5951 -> -0.045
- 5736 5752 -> -0.017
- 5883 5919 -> -0.027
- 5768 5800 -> 0.025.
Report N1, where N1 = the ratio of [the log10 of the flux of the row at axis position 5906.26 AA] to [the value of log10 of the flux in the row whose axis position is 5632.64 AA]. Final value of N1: 0.95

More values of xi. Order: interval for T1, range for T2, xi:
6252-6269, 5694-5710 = 16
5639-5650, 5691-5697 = 10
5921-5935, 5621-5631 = 12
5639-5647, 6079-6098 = 7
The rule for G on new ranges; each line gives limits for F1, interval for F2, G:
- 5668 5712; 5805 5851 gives 141.0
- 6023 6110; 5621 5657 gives 432.5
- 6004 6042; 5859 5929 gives 113.0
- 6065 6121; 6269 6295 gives 174.3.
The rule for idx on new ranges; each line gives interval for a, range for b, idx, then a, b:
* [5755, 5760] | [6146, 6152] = 1.30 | 48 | 62.9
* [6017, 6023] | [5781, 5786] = 0.84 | 59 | 49.5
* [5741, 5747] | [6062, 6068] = 1.09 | 57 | 62.4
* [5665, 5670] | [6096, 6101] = 1.06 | 50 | 53.5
